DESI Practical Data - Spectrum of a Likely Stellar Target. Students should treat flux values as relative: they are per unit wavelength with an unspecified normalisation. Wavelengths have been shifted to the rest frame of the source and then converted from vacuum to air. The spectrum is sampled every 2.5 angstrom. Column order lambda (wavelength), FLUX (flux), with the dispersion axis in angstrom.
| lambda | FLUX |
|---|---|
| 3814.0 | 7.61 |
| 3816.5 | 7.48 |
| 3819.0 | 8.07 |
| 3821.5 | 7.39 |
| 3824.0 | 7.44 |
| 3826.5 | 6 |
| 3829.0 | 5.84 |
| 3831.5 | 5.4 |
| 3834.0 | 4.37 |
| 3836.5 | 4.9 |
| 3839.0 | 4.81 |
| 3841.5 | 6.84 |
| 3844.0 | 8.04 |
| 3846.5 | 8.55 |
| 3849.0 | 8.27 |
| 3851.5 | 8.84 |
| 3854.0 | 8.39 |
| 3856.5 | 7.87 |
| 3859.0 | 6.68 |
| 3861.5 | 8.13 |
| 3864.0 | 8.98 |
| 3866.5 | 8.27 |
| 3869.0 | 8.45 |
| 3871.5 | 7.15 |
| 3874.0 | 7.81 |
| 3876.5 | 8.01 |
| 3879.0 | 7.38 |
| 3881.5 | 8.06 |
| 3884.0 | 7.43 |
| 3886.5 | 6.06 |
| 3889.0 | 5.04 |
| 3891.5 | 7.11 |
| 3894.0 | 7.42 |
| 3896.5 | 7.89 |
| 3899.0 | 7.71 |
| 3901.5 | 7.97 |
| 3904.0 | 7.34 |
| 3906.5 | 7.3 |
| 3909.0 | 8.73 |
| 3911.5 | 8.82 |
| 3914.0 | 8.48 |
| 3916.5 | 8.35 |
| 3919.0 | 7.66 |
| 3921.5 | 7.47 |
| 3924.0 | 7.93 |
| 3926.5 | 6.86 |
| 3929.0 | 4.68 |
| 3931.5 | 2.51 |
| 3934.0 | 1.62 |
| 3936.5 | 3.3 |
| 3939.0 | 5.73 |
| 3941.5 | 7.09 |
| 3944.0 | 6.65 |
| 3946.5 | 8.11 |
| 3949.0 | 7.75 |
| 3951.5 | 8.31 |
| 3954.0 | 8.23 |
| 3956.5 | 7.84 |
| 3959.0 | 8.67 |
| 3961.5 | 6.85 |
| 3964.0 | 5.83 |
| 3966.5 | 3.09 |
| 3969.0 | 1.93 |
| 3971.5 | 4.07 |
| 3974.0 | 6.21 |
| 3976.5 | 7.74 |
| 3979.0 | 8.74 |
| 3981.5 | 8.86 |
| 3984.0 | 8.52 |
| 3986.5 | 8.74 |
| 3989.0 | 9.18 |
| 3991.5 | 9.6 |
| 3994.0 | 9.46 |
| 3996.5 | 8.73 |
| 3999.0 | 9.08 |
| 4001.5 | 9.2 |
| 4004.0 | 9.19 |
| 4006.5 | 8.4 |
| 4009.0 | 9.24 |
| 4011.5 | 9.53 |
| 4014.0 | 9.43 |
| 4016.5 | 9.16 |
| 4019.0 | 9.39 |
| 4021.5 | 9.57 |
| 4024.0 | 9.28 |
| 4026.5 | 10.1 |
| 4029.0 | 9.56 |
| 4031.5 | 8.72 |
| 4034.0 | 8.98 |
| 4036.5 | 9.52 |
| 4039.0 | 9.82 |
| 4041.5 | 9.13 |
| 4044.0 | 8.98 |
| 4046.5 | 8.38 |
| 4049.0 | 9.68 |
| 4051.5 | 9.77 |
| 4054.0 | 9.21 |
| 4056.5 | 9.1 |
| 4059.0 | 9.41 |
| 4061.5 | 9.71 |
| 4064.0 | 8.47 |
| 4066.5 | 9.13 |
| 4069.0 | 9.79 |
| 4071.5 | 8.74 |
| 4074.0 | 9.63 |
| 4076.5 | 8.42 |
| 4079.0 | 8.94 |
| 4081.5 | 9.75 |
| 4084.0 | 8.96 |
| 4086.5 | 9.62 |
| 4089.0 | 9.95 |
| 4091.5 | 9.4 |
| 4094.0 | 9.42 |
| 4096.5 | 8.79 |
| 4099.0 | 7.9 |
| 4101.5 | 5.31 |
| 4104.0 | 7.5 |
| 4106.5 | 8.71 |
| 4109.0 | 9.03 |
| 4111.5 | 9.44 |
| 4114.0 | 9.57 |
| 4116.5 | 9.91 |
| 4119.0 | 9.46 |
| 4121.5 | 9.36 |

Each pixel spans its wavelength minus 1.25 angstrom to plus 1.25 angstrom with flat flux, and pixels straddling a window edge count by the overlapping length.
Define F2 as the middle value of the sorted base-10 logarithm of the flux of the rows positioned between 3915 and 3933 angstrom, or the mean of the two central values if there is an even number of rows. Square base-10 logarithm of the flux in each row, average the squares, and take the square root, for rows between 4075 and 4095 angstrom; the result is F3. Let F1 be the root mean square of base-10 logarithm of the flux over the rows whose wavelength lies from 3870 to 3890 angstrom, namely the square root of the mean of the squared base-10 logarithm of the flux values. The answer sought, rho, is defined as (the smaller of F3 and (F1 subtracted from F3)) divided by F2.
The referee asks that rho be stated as 0.1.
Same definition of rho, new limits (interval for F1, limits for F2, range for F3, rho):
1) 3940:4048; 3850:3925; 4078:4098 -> 0.1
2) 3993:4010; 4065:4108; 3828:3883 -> -0.1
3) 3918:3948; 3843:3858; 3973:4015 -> 0.2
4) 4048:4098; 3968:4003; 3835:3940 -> -0.1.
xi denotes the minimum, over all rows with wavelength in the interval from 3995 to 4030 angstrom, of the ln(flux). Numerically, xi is 2.1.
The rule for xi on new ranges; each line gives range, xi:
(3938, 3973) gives 0.7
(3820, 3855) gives 1.5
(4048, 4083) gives 2.1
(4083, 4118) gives 1.7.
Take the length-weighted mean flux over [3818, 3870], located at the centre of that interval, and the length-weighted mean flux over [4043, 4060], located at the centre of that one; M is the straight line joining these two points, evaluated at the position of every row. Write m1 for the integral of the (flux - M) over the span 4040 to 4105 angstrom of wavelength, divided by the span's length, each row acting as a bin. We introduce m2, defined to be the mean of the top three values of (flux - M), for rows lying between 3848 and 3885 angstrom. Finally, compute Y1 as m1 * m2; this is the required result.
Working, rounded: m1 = -0.4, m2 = 1.4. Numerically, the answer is -0.6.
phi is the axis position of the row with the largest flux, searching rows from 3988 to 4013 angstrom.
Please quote 3991.5 angstrom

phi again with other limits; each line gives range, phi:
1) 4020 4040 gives 4026.5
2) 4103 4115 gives 4114.0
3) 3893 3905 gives 3901.5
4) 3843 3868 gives 3864.0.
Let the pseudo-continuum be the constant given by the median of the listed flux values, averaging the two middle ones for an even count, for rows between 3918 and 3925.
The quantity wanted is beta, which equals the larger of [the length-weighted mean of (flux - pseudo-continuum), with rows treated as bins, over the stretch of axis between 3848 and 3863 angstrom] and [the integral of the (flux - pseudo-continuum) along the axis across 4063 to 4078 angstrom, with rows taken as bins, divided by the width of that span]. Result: 1.38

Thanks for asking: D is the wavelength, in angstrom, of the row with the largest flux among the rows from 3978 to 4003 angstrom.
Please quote 3991.5 angstrom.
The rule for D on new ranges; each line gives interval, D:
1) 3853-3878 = 3864.0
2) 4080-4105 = 4089.0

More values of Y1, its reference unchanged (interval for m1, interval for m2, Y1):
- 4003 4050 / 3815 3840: 0.2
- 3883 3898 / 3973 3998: -0.6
